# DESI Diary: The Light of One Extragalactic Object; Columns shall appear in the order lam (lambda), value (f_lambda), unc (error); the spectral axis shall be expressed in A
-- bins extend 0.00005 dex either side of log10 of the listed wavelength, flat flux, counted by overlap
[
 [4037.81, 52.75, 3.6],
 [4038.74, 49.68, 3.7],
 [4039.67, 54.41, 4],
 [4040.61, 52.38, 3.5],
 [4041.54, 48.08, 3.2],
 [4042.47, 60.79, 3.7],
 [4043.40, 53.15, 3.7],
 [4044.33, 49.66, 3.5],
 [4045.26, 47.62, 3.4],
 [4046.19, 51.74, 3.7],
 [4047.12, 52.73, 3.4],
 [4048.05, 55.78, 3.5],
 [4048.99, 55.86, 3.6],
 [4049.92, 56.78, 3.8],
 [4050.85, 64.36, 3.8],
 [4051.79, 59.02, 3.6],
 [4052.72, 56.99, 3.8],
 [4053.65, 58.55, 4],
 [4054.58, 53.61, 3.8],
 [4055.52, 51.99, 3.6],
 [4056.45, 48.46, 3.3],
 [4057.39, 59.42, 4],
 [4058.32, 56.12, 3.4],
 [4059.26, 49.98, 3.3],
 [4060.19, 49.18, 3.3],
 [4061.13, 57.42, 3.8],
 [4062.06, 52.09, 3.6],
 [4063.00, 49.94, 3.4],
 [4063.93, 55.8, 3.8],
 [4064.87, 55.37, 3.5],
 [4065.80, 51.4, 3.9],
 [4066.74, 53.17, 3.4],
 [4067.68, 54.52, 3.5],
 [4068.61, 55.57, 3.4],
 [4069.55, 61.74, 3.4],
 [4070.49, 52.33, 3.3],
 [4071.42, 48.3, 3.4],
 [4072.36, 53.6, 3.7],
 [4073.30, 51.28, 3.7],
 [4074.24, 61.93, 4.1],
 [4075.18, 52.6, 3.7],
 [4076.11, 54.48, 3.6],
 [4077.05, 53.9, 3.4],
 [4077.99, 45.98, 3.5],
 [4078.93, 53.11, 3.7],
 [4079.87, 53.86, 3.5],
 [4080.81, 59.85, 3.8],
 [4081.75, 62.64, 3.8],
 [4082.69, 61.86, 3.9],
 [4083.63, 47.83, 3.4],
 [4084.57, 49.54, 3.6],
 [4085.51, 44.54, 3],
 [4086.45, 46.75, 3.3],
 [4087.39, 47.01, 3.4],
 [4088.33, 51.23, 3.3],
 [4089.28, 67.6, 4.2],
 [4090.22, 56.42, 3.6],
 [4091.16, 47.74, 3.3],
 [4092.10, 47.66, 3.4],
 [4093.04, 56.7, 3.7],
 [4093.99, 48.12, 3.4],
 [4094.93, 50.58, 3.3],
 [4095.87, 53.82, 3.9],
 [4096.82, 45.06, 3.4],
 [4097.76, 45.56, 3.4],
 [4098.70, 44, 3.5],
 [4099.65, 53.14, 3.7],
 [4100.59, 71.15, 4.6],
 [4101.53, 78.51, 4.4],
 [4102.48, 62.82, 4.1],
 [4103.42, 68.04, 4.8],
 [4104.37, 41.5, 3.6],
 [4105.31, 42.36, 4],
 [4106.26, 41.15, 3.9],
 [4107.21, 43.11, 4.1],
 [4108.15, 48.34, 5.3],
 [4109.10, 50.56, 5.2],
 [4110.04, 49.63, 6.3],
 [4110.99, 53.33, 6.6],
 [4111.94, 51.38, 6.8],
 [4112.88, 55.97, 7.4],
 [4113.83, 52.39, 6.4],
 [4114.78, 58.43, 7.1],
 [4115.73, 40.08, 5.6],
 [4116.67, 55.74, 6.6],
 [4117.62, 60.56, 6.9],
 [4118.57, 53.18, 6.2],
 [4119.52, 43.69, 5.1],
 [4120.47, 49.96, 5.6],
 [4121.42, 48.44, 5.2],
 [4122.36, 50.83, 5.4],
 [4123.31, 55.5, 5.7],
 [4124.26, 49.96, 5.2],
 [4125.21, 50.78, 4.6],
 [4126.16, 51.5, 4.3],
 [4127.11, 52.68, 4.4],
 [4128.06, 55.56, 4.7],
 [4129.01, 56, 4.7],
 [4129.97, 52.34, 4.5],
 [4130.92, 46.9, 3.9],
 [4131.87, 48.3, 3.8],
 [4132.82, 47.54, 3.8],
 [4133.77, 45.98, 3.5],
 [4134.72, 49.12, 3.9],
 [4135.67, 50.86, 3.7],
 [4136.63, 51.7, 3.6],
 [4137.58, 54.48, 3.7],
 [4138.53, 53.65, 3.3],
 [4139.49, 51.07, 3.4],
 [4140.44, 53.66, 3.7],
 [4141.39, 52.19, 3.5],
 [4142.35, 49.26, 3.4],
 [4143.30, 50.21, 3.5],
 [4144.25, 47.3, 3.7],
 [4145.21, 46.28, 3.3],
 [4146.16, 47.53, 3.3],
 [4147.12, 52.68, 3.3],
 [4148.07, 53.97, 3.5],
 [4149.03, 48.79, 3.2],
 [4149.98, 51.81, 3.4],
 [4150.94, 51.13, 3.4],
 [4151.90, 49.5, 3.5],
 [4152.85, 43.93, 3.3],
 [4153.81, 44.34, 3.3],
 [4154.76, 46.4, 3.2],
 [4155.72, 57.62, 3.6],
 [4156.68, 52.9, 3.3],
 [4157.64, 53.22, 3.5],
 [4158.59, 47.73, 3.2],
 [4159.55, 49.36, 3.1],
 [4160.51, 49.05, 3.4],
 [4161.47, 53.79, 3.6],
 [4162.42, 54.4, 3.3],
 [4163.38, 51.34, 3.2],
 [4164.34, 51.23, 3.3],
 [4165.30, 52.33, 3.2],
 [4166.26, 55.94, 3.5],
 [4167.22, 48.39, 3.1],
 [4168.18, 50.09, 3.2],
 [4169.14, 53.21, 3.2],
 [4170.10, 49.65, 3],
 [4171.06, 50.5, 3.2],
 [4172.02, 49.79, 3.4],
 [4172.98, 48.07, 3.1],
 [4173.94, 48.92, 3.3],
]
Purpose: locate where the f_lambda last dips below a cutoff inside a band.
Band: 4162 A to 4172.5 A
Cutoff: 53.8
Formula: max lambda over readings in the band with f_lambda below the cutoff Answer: 4172.02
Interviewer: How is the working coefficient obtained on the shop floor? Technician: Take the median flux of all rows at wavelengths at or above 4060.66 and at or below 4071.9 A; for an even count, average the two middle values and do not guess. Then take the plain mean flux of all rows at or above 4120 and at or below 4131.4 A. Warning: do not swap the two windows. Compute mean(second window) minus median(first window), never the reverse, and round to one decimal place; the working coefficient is -2.1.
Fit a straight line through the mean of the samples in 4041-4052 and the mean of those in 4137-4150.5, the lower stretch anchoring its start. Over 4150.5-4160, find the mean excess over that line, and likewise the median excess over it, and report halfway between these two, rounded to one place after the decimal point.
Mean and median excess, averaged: -1.0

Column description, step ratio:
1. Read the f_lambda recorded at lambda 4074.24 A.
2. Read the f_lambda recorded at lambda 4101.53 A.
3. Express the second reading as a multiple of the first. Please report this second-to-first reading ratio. 1.27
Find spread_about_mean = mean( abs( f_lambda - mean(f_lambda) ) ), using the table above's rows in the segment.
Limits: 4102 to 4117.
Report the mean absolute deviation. 6.3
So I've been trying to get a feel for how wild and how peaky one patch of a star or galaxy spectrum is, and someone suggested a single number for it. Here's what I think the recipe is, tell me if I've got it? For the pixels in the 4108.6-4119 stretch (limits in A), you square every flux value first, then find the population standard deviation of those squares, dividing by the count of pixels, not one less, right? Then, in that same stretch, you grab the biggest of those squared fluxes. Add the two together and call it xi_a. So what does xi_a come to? 4186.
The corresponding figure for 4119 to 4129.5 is 3483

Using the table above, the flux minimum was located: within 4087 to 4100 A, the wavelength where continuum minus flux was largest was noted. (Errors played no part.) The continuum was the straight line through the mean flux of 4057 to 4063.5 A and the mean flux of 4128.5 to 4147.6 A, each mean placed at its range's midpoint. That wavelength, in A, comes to 4098.70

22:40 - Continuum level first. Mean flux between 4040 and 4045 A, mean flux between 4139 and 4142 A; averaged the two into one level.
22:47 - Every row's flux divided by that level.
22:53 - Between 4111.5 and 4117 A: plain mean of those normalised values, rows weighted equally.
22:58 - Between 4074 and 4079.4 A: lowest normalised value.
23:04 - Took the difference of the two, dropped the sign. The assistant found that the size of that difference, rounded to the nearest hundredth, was 0.12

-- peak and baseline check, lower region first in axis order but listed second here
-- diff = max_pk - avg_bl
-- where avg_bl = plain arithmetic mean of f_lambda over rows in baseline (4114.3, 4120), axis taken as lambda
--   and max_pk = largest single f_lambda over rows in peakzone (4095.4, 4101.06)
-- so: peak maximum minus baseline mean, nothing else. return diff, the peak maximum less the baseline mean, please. 19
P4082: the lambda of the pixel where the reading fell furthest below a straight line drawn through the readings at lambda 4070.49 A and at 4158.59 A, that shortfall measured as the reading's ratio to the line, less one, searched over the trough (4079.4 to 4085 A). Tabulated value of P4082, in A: 4083.63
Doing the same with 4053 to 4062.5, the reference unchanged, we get 4056.45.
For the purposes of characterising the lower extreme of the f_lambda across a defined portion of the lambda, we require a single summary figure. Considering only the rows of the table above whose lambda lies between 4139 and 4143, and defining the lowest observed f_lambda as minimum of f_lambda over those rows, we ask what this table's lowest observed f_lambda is 49.26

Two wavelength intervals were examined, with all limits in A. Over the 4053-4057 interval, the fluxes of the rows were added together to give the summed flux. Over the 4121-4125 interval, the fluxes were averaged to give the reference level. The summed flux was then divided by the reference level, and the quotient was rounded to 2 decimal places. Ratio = 4.15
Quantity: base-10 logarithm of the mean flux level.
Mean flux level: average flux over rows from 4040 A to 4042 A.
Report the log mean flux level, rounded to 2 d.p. 1.70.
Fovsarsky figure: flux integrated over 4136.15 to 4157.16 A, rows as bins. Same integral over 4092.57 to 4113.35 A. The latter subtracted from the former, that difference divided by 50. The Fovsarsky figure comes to -0.6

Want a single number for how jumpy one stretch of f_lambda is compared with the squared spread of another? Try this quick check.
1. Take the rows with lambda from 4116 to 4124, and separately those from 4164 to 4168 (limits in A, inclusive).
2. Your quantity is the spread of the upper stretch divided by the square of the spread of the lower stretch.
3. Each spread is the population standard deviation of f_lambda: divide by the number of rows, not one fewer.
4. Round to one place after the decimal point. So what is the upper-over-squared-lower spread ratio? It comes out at 0.1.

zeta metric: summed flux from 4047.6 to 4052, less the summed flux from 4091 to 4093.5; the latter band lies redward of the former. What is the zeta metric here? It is 140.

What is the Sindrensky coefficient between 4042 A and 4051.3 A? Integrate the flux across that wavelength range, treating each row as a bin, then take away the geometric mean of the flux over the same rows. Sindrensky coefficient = 456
